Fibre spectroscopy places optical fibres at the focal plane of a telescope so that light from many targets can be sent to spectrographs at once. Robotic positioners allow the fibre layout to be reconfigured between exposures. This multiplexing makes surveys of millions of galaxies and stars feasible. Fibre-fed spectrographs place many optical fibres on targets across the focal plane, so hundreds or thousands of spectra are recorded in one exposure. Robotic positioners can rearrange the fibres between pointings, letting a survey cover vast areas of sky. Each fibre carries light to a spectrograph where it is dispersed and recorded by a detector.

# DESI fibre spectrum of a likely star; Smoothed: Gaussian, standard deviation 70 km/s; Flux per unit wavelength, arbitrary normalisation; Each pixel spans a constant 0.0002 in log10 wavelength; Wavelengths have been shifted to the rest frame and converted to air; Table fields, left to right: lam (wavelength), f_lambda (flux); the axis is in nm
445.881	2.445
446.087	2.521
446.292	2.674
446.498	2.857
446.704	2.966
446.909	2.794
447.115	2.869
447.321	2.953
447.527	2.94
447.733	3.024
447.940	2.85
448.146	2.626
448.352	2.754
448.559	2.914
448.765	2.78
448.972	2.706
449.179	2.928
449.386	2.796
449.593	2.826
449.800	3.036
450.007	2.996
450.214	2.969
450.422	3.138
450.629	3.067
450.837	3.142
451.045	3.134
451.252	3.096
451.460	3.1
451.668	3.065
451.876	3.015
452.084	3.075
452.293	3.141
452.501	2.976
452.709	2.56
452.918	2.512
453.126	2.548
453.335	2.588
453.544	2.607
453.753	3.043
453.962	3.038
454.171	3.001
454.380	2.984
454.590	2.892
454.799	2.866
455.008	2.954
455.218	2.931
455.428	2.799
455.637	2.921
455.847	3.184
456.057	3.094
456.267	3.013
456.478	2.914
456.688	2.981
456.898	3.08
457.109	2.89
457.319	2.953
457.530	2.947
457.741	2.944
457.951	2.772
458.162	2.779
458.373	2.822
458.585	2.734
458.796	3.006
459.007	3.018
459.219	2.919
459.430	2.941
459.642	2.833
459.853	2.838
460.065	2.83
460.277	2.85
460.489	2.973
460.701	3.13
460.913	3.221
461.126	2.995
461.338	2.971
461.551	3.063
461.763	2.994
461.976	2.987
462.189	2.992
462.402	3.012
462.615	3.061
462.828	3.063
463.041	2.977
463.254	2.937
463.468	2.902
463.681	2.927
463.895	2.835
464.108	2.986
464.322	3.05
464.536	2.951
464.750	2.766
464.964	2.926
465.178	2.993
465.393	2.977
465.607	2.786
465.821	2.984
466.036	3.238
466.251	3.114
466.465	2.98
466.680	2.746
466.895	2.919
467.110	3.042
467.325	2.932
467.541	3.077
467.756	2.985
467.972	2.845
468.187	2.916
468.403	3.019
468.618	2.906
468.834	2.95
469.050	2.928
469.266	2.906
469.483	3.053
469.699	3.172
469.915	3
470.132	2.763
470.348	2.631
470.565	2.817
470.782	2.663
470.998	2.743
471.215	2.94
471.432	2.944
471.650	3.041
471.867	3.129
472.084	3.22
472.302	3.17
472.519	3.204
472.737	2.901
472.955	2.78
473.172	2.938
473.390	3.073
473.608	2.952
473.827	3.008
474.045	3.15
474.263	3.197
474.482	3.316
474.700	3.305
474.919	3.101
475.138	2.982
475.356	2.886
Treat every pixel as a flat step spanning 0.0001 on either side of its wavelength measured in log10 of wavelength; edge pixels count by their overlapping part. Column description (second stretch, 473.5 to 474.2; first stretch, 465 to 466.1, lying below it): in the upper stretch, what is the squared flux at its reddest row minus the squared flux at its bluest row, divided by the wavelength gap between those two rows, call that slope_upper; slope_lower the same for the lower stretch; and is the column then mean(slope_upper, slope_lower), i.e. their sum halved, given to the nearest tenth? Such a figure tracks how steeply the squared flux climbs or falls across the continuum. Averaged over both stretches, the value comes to 2.3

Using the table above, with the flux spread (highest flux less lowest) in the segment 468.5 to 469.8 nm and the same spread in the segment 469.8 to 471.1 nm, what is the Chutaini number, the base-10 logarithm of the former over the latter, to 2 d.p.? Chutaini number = -0.14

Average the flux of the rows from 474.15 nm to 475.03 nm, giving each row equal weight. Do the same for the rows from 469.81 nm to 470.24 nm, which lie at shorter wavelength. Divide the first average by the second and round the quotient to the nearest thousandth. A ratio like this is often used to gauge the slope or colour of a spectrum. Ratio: 1.121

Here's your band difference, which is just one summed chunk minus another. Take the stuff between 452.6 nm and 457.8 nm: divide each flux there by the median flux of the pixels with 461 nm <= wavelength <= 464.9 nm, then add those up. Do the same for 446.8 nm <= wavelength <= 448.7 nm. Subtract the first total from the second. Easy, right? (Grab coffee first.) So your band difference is -16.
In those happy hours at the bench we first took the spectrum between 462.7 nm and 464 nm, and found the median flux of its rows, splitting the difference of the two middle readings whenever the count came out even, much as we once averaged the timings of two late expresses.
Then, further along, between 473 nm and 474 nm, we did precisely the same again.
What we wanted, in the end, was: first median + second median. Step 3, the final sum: 5.91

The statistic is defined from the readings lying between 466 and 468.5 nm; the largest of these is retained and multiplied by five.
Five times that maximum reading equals 16.2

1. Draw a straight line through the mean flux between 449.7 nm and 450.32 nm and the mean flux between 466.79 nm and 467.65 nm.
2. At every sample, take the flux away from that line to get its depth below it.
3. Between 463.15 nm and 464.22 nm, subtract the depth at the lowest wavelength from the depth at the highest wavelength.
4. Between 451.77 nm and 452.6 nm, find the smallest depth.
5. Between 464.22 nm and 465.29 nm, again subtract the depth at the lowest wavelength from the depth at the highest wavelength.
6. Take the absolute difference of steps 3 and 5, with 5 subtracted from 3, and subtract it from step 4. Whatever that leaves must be -0.25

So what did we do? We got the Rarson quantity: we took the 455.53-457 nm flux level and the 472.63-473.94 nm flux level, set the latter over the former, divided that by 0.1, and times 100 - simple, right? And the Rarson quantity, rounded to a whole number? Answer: 972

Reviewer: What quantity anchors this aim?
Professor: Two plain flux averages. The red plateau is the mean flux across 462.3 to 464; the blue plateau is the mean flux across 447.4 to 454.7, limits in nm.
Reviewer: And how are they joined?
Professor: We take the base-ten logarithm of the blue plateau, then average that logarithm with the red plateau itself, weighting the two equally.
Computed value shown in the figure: 1.71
